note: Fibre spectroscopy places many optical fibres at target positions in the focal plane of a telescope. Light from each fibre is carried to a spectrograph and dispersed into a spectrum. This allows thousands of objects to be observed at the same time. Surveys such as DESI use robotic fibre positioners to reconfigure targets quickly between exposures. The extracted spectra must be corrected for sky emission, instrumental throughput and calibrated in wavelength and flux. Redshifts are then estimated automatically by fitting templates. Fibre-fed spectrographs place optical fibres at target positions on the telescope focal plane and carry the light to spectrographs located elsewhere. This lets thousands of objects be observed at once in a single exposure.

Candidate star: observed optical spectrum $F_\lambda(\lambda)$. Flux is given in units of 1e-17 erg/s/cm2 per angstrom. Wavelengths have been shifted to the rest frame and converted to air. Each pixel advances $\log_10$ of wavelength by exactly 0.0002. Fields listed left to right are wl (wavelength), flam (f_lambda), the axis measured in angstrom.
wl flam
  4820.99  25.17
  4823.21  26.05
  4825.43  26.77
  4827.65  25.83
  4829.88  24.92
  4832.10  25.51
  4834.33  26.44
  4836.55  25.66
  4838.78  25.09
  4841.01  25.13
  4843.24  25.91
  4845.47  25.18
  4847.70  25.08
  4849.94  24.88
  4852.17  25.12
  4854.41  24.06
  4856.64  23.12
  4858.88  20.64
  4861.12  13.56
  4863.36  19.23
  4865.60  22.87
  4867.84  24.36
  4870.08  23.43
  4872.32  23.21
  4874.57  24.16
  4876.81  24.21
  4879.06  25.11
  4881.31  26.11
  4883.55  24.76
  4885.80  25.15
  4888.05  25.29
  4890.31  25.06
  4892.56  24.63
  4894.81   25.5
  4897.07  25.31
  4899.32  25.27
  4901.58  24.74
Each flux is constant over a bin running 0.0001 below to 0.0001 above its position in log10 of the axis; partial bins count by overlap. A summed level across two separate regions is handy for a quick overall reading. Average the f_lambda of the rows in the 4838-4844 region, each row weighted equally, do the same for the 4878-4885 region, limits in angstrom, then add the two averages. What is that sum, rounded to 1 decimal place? 50.7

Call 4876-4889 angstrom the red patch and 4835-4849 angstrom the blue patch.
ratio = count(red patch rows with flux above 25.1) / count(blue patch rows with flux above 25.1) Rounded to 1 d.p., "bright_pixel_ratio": 1.0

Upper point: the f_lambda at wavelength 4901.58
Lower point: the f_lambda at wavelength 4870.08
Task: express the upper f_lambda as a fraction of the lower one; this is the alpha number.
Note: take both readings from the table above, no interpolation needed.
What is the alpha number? 1.06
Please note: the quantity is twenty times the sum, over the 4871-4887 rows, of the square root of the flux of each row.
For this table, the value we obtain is 695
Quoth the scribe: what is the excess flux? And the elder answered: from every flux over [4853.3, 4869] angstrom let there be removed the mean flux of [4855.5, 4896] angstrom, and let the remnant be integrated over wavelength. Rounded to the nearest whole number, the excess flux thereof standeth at -35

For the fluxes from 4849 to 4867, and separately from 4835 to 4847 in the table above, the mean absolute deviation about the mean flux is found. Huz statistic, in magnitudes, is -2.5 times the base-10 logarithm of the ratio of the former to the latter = -2.4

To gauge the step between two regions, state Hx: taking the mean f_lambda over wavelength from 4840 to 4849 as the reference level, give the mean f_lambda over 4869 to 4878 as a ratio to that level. 0.94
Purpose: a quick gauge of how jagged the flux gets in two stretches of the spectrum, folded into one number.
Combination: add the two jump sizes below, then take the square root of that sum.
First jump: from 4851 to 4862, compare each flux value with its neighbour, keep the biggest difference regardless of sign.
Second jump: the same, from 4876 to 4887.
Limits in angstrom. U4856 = 2.90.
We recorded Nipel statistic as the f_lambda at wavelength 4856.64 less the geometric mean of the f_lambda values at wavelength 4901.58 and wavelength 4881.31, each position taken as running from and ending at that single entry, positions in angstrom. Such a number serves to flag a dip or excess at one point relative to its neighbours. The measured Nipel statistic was -2.3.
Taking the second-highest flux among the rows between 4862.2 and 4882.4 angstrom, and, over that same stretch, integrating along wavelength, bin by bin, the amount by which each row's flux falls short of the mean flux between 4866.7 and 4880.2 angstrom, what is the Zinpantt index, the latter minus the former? -16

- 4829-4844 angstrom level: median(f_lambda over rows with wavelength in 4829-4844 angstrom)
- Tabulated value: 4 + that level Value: 29.5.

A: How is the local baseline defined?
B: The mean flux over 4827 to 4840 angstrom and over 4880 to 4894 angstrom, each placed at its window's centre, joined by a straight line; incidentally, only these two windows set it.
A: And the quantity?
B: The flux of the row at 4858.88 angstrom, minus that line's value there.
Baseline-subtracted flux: -4.7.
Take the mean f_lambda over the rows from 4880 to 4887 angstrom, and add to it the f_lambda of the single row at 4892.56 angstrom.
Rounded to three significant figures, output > 50.0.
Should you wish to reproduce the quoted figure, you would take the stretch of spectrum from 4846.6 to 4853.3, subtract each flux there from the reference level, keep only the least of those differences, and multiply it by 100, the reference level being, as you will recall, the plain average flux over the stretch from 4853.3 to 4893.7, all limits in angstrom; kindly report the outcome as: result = -184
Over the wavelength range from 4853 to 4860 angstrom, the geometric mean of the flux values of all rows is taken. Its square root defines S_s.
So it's 4.7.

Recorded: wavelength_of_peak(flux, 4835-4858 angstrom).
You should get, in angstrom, 4843.24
